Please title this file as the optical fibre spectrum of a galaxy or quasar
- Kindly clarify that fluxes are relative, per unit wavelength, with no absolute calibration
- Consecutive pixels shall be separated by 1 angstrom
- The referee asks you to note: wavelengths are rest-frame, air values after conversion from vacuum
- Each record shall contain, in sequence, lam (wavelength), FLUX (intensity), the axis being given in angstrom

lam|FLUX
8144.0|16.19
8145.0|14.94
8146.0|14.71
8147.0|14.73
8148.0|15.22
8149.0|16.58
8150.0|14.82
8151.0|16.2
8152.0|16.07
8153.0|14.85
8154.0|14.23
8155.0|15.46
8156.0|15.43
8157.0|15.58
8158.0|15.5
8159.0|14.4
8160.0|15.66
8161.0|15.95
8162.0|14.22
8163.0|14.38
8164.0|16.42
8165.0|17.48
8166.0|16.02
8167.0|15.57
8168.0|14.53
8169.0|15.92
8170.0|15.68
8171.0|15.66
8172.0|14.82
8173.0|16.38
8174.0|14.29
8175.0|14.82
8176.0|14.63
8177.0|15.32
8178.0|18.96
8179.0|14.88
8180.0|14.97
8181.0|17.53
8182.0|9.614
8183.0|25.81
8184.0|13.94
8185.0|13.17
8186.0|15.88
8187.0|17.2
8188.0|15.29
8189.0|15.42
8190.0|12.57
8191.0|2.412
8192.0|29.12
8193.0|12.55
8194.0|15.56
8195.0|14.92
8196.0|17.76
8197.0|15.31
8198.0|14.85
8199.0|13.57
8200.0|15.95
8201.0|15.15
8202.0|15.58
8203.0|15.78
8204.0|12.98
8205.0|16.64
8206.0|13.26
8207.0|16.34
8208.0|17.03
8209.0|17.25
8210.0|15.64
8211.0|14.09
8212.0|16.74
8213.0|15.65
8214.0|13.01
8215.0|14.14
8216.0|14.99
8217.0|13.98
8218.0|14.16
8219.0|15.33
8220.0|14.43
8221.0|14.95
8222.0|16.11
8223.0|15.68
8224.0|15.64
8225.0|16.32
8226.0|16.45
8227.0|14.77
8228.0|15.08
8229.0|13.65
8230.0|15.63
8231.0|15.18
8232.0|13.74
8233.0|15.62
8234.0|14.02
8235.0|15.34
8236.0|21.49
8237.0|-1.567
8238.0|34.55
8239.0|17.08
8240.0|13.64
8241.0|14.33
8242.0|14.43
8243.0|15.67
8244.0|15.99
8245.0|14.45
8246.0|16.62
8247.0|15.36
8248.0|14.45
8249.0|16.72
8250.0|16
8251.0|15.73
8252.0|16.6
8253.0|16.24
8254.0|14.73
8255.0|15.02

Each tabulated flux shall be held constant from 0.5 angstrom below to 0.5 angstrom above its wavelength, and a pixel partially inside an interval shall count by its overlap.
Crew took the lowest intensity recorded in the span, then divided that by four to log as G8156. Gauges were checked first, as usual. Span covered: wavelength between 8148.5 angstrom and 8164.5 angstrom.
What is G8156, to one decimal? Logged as 3.6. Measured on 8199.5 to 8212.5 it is 3.2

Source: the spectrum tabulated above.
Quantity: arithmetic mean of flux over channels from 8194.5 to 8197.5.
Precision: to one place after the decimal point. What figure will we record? 16.0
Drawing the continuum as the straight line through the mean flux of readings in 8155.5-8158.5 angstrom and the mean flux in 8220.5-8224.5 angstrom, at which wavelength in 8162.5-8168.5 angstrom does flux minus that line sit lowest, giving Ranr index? 8163.0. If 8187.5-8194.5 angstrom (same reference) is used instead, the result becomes 8191.0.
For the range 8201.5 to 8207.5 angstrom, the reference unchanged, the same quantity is 8204.0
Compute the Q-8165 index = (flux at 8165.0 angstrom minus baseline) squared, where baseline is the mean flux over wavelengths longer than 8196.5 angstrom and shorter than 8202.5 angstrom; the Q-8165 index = 5.8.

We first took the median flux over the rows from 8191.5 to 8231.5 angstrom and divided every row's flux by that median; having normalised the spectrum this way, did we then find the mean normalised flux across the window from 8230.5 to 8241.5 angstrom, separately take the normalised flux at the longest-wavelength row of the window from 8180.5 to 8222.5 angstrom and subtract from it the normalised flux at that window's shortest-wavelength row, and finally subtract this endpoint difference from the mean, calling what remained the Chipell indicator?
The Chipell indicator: 1.12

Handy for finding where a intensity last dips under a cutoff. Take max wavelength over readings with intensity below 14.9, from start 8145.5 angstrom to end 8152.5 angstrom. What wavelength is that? 8150.0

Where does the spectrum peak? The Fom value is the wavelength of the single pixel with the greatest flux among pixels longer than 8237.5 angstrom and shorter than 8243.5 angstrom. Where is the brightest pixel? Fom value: 8238.0 angstrom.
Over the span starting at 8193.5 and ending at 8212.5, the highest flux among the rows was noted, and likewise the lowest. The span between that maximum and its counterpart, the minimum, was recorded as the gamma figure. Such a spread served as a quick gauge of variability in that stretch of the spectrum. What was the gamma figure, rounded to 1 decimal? 4.8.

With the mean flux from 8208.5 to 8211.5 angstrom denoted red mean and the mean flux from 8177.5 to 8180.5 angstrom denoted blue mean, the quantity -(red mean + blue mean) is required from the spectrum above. -31.9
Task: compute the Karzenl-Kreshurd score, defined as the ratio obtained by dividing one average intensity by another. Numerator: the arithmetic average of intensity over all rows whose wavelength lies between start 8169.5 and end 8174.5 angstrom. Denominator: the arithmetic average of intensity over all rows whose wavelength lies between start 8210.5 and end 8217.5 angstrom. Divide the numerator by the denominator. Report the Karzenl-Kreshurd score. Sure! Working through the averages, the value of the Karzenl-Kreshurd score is 1.05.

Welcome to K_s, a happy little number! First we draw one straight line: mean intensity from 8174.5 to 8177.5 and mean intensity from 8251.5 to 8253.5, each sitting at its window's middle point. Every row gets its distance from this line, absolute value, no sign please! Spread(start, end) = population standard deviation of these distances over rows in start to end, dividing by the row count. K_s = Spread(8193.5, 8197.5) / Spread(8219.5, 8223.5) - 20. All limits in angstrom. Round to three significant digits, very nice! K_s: -18.0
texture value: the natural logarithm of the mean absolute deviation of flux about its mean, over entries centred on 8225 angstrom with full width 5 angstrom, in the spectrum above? -0.71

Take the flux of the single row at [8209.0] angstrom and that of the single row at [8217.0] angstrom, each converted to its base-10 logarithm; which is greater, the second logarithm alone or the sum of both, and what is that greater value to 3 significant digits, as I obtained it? 2.38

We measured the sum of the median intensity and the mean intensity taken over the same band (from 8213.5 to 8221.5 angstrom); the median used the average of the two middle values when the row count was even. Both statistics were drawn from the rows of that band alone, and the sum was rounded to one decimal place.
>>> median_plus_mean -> 28.7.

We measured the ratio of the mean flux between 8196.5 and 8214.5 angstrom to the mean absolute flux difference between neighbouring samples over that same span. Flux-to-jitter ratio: 9.0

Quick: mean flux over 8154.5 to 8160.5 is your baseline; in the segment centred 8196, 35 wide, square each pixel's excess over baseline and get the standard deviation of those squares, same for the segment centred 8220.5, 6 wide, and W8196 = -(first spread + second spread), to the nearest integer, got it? -45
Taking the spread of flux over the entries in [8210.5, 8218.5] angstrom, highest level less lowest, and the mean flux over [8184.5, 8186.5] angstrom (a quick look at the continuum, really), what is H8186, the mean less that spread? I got 10.8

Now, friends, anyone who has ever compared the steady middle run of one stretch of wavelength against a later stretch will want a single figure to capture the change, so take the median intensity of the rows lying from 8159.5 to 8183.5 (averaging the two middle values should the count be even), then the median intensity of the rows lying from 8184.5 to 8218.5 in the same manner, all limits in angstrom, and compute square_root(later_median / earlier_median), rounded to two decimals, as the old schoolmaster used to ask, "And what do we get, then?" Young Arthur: 0.99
